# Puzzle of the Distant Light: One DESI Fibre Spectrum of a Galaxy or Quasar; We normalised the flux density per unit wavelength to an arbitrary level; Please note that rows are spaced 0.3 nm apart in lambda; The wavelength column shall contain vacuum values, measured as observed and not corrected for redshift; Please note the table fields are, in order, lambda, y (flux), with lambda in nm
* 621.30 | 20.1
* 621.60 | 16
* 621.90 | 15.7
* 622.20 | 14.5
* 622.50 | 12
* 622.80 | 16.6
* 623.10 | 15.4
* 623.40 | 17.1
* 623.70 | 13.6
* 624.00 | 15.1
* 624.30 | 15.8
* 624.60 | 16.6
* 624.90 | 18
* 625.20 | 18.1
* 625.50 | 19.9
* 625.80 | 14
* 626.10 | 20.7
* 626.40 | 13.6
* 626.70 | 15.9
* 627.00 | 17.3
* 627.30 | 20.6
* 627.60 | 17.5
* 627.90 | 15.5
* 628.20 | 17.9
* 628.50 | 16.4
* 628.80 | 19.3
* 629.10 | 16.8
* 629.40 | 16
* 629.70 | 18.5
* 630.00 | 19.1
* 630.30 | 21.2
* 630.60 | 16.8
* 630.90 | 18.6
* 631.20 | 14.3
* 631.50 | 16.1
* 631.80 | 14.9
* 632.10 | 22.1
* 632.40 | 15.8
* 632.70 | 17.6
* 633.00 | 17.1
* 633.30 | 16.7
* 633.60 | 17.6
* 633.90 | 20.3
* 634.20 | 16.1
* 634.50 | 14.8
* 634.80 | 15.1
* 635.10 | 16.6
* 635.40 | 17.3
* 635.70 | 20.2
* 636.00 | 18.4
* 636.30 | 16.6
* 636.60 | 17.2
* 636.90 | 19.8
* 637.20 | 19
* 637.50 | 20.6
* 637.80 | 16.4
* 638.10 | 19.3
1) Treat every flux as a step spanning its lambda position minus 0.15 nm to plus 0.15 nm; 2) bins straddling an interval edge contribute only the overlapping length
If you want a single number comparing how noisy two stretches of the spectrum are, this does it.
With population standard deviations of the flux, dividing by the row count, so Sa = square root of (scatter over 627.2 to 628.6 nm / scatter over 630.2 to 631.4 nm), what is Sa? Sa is 0.83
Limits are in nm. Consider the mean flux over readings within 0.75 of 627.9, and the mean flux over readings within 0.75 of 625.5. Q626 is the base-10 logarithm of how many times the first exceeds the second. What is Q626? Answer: -0.01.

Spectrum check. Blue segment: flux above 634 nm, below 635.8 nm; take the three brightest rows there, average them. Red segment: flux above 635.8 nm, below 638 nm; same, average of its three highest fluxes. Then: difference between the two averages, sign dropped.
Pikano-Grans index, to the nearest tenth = 1.8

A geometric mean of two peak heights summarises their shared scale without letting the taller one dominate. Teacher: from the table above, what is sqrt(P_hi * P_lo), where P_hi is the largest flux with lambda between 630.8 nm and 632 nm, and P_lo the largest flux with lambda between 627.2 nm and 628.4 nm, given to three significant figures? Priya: 19.6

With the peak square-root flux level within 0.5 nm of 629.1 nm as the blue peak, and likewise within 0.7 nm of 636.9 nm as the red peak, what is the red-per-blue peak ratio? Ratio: 1.03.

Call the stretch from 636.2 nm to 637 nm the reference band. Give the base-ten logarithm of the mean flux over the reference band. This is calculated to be 1.25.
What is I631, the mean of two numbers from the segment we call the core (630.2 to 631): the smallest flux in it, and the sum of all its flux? 36.7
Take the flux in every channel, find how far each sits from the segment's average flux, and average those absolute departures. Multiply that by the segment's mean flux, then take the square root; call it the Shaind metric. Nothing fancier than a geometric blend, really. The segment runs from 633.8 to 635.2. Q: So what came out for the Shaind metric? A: 5.0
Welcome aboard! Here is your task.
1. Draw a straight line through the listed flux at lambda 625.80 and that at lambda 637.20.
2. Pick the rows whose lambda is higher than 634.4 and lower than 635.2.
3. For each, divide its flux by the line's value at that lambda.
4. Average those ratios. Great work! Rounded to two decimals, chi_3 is 0.86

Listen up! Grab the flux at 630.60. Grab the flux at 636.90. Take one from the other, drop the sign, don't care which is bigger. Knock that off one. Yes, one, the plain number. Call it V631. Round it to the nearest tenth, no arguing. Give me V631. -2.0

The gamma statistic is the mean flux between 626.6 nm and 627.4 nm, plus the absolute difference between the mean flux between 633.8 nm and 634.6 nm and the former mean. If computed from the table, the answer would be 18.8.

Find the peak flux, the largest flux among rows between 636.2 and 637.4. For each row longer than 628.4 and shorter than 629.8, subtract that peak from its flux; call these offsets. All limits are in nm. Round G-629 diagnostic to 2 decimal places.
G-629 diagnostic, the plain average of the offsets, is -2.40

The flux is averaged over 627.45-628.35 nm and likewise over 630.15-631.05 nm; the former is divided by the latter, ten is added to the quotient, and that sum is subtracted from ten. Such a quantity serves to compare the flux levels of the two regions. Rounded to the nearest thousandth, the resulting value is -0.899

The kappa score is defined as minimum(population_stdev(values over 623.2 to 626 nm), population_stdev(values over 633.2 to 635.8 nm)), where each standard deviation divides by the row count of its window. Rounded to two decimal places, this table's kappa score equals 1.85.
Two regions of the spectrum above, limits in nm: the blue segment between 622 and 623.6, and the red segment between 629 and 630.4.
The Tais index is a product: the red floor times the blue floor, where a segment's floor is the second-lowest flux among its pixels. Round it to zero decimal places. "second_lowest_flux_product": 244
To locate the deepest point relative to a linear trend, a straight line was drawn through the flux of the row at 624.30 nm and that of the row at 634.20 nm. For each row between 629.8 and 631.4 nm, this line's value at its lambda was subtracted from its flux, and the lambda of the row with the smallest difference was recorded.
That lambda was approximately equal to 631.20 nm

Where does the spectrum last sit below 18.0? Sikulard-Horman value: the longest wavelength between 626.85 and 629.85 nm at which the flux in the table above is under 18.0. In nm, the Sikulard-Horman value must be 629.40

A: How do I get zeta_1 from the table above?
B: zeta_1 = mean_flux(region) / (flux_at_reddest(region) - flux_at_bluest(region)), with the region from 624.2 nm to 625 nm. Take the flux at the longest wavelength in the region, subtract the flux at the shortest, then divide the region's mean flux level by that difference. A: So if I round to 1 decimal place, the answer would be 7.6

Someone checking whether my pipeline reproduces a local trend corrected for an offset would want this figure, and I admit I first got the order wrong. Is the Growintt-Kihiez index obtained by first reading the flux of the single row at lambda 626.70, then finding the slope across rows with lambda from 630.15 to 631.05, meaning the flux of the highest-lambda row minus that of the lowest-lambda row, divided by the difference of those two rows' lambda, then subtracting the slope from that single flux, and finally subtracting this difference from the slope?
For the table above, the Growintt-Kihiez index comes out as -24.6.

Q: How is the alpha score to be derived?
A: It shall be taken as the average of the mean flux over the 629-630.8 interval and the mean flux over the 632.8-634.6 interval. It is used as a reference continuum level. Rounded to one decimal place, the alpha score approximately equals 17.6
